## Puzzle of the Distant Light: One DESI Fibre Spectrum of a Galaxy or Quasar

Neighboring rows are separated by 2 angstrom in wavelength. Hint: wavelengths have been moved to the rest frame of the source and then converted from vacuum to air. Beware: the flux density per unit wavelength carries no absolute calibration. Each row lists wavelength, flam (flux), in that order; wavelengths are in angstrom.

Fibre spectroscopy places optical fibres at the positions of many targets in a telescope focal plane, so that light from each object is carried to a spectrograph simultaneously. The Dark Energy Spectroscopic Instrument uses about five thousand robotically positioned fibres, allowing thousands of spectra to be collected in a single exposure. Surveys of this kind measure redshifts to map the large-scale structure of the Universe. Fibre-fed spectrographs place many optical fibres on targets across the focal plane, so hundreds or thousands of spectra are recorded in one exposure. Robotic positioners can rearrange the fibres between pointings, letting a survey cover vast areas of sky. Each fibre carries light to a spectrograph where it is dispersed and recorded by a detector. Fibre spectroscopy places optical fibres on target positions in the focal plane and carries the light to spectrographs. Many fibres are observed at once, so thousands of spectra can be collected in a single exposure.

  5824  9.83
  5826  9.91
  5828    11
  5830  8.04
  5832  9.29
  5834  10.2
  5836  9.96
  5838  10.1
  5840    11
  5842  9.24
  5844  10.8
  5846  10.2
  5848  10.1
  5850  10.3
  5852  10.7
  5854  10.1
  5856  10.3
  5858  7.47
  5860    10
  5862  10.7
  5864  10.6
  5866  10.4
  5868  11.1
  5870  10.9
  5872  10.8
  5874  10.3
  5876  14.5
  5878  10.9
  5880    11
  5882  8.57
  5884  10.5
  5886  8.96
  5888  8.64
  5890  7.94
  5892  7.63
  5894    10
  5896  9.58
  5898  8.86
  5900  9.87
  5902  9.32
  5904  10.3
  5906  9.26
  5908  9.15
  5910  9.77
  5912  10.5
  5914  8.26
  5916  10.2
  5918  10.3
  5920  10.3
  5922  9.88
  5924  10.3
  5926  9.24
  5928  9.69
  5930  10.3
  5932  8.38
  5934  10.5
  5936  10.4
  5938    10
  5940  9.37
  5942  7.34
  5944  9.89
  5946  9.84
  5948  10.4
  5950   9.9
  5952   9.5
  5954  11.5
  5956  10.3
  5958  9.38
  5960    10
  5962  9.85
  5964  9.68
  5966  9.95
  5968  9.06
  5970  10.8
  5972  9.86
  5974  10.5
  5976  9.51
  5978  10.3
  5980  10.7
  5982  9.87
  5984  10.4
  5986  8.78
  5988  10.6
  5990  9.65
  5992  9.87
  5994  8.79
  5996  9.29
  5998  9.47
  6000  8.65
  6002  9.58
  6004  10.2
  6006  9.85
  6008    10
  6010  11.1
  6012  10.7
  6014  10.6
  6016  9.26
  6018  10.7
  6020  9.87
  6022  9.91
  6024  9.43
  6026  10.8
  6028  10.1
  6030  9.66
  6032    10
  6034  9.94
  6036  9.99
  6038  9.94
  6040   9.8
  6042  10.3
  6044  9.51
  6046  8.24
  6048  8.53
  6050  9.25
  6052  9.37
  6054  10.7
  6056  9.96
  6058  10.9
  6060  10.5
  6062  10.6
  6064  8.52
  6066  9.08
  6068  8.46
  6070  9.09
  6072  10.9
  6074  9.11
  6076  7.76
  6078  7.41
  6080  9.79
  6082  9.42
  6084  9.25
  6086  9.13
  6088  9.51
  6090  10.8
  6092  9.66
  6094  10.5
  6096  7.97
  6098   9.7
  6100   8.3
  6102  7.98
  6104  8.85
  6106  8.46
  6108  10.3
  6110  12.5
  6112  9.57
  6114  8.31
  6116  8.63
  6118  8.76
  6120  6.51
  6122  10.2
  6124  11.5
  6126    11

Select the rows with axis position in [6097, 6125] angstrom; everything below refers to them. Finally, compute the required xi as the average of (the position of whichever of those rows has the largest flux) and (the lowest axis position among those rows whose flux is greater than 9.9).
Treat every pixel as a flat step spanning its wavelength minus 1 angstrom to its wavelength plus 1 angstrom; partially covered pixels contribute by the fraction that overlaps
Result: 6109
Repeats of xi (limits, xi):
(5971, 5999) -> 5977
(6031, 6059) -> 6045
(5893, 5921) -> 5903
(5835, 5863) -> 5838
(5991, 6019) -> 6007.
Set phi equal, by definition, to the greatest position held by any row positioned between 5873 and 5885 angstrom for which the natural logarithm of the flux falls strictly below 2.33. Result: 5882 angstrom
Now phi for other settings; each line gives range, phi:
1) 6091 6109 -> 6106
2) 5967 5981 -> 5976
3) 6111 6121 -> 6120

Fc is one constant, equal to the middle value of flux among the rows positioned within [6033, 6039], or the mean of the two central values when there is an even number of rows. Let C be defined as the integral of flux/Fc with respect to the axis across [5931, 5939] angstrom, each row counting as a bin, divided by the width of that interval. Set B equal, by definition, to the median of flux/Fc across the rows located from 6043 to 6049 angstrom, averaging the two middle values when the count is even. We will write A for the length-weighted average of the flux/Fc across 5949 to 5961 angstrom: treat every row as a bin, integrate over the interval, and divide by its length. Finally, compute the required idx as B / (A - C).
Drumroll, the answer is 31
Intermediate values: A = 1.02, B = 0.86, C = 0.99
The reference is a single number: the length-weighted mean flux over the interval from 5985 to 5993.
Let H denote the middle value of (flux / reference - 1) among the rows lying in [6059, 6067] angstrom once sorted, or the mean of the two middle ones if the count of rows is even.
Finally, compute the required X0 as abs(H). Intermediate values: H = 0.01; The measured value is 0.01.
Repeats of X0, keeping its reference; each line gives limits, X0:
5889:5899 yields 0.09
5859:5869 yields 0.09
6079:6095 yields 0.01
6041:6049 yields 0.07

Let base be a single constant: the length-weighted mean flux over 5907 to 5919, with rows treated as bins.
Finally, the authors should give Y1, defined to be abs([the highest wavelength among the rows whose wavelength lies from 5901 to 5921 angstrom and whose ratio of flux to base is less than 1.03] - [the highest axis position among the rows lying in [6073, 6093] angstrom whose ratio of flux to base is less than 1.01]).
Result 178 angstrom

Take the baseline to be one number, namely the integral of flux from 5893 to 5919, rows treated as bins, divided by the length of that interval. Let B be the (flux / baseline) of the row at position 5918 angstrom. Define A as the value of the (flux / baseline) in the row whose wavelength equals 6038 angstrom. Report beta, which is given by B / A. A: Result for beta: 1.04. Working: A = 1.03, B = 1.07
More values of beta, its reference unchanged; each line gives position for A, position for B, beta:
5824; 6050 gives 0.94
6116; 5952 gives 1.10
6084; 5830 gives 0.87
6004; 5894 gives 0.98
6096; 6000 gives 1.09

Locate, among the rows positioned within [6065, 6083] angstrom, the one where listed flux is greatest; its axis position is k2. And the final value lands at 6072 angstrom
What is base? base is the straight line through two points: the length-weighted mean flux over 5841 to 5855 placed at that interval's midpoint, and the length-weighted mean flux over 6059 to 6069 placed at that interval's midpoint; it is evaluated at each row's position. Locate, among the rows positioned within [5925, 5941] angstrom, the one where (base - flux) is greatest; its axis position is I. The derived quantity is 5932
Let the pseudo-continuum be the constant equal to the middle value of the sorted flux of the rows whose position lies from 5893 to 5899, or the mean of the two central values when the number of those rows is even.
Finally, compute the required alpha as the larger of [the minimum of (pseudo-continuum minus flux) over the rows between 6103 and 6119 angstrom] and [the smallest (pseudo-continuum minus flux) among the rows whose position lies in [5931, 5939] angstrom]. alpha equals -0.92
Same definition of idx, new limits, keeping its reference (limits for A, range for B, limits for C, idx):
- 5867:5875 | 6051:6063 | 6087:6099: 10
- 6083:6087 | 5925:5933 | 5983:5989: -13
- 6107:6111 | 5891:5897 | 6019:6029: 7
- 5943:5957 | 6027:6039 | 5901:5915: 15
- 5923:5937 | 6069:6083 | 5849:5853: -14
